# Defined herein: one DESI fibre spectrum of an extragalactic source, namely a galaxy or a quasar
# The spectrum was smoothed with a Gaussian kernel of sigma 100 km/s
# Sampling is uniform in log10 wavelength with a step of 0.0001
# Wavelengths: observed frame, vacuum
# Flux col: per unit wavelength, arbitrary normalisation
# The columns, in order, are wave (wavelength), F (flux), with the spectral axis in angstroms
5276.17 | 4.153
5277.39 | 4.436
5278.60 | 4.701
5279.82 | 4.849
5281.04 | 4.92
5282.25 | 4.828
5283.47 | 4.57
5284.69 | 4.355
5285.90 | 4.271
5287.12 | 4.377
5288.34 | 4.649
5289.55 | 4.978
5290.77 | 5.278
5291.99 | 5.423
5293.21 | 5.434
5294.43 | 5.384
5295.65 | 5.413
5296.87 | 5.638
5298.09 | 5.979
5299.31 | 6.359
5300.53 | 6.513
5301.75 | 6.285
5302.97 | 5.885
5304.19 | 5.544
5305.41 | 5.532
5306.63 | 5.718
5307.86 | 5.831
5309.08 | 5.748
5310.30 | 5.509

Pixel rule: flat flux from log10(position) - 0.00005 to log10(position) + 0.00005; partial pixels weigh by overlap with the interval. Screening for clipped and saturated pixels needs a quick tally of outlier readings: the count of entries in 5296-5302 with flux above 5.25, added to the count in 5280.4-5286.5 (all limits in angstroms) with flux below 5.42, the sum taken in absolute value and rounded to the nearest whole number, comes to 10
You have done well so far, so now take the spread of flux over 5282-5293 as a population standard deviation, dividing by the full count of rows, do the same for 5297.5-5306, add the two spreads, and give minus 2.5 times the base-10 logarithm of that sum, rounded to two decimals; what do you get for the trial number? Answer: 0.31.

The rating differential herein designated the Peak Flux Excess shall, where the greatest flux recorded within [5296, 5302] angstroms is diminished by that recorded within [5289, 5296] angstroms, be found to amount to 1.1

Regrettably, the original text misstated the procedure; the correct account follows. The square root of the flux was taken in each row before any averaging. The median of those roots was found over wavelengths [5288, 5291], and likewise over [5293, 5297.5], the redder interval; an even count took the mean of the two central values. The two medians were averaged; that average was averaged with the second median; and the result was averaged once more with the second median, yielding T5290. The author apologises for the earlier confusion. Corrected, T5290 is 2.32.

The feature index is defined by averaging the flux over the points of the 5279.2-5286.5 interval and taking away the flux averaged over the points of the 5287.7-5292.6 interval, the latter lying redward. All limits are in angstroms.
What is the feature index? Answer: -0.4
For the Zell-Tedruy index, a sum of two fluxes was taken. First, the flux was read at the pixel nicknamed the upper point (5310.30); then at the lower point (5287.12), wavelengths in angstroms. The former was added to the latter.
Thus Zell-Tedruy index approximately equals 9.9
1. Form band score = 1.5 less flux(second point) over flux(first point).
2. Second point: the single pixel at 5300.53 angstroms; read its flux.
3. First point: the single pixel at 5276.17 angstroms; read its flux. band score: -0.068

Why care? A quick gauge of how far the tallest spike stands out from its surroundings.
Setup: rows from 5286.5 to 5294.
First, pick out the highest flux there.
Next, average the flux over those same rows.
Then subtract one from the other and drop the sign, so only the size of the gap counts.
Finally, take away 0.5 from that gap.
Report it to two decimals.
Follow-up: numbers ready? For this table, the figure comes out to -0.09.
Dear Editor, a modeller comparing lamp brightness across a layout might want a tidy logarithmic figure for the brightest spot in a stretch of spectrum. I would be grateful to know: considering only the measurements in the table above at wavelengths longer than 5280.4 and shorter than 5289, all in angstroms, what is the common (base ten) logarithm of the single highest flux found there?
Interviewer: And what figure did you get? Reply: 0.69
